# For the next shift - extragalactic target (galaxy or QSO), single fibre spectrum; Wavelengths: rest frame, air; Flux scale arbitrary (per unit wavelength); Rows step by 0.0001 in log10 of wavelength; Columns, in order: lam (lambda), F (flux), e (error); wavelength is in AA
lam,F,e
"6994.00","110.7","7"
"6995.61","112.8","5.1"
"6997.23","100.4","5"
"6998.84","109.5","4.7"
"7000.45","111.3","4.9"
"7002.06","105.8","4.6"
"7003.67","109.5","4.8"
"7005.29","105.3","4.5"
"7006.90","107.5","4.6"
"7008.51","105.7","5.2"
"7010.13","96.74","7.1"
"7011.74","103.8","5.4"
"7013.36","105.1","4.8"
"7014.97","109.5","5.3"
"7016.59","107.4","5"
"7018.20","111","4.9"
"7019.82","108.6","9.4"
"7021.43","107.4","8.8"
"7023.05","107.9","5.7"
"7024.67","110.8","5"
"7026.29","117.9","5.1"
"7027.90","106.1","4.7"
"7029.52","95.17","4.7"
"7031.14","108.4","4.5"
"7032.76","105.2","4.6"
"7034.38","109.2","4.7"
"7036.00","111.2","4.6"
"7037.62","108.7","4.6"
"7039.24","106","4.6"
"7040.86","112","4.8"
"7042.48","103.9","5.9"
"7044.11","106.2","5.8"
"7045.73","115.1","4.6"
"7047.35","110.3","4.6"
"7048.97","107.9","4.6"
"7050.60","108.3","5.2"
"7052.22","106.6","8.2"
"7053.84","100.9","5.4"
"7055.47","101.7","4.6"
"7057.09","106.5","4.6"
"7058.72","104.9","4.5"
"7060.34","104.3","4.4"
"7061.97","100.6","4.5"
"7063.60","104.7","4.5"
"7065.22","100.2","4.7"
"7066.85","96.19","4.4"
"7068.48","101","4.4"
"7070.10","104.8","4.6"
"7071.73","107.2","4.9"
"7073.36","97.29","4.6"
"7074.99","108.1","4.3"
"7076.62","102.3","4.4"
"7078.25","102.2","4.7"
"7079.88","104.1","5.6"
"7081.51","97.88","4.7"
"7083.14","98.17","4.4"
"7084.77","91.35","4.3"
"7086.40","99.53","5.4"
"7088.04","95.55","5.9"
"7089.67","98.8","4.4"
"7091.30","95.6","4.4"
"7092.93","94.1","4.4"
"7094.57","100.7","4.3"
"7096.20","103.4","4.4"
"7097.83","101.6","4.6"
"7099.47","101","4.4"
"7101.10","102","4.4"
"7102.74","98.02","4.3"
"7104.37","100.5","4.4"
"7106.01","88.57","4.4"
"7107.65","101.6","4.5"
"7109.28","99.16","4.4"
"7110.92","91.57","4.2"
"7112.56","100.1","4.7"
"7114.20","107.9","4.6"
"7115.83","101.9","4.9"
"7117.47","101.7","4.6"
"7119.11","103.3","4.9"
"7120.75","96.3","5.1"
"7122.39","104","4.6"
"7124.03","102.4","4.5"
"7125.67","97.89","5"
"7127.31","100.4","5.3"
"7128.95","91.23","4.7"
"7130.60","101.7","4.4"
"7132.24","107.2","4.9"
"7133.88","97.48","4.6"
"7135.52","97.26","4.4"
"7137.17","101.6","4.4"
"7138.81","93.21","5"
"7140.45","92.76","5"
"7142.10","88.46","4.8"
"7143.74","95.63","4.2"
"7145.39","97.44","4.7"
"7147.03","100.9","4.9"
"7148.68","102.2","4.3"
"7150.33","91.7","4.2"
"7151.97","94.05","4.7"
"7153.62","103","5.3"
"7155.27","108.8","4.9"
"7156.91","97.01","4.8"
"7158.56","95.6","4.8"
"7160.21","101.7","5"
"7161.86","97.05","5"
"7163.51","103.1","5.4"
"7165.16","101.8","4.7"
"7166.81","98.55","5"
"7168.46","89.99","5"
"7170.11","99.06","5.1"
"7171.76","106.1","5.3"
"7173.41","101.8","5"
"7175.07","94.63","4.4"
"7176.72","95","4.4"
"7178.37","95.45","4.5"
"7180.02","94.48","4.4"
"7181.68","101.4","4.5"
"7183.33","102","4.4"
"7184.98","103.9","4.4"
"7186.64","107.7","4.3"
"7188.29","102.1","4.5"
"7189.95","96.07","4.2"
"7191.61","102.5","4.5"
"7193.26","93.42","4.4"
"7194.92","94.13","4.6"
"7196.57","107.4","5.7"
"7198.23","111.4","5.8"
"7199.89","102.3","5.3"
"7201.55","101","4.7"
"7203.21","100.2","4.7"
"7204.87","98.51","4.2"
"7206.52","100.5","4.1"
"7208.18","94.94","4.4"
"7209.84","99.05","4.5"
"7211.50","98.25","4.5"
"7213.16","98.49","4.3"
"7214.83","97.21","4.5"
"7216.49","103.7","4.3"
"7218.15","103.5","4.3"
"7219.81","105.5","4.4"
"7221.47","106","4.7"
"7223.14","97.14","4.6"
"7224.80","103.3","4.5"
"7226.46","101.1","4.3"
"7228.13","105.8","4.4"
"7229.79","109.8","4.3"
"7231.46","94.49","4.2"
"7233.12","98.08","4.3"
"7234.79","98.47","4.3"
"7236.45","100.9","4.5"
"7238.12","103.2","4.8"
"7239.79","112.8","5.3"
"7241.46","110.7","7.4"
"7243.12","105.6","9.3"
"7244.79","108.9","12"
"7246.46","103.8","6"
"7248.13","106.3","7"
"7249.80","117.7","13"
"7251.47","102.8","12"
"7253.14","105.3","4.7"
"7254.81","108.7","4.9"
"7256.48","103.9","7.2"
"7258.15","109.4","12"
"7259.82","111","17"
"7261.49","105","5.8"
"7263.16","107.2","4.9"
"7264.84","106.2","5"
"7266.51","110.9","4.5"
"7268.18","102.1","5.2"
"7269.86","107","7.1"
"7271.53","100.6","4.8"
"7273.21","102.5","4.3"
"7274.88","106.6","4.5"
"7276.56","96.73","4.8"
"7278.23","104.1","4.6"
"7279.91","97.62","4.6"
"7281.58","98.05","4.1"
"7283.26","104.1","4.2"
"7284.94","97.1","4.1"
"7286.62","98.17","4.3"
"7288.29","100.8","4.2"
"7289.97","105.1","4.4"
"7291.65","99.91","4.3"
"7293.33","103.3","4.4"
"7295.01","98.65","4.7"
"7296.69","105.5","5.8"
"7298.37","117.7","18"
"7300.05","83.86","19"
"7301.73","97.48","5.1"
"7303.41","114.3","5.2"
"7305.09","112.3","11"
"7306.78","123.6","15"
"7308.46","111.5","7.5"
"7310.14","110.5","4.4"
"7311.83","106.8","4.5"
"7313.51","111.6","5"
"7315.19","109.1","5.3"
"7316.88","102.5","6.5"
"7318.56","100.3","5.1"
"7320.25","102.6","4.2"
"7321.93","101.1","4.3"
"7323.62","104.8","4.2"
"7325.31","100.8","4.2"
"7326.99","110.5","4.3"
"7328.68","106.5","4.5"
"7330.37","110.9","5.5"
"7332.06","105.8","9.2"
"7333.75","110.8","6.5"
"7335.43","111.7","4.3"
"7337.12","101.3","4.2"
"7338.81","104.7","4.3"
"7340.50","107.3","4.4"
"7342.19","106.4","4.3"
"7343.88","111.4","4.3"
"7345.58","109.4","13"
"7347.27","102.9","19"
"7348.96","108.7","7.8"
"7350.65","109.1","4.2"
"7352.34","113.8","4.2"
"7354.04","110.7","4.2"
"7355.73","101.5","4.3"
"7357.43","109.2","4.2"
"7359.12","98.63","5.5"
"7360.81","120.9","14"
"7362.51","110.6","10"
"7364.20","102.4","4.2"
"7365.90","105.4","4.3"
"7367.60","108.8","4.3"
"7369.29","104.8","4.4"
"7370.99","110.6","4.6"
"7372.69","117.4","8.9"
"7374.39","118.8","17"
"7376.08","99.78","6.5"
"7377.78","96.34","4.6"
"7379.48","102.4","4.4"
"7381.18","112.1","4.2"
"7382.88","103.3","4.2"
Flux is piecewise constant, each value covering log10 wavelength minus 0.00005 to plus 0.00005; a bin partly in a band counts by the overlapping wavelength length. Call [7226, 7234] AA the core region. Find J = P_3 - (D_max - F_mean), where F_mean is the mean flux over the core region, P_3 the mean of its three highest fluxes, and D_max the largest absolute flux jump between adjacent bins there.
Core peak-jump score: 192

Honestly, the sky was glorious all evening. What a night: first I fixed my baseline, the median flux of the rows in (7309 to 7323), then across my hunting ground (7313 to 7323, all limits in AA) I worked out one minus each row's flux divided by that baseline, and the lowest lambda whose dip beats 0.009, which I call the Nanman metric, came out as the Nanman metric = 7316.88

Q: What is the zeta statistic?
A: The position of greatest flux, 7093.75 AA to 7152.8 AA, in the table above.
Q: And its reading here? 7114.20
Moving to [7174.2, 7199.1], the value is 7198.23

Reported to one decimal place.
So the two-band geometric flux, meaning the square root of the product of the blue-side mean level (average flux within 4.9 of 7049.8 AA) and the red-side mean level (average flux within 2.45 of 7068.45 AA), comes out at 104.4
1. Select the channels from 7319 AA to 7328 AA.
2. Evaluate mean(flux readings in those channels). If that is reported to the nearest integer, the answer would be 104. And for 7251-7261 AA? 107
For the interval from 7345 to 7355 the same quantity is 109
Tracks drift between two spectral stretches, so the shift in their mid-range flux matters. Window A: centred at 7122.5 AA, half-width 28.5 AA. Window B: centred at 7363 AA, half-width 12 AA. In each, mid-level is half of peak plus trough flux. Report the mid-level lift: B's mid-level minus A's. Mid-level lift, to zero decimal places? 12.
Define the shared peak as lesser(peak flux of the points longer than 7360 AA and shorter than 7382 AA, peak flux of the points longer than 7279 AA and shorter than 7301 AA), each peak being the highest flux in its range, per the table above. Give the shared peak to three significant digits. 118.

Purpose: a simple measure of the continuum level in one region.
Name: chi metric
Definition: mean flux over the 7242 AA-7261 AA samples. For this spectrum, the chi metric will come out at 108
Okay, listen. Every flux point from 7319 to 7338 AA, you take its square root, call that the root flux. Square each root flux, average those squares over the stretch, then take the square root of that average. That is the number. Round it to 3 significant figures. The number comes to 10.3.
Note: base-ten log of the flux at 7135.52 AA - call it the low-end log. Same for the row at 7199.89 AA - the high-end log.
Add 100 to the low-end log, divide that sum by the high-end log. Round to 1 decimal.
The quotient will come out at 50.7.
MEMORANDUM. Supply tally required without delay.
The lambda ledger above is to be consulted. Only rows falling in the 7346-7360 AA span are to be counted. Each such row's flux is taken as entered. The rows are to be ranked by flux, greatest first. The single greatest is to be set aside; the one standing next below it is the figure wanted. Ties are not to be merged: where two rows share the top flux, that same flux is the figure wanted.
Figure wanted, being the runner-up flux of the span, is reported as 110.7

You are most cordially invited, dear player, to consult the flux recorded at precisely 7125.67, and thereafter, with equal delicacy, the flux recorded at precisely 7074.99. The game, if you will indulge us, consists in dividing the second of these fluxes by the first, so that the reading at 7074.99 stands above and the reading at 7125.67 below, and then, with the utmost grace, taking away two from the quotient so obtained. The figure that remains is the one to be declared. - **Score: -0.90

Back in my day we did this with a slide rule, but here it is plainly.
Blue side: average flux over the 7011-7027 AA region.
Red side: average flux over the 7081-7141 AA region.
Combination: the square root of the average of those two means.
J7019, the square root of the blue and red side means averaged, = 10.2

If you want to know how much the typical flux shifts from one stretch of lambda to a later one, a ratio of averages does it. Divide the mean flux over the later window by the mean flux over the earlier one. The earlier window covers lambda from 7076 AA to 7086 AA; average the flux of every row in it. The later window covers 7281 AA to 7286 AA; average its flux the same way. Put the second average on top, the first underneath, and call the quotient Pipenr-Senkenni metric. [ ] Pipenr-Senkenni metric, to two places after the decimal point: 1.00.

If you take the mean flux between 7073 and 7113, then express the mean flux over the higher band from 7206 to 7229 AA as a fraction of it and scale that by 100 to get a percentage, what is 102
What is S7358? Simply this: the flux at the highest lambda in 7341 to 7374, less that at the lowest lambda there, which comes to 11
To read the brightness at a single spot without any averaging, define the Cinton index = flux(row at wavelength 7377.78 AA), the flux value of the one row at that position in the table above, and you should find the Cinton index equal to 96.34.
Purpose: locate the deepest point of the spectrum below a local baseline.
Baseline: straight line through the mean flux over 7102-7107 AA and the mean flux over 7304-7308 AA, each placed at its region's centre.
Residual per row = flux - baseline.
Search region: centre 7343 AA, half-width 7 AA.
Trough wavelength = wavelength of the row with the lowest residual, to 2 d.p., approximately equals 7337.12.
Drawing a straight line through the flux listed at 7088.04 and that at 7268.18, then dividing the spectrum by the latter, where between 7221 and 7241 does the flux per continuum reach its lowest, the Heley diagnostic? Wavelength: 7231.46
